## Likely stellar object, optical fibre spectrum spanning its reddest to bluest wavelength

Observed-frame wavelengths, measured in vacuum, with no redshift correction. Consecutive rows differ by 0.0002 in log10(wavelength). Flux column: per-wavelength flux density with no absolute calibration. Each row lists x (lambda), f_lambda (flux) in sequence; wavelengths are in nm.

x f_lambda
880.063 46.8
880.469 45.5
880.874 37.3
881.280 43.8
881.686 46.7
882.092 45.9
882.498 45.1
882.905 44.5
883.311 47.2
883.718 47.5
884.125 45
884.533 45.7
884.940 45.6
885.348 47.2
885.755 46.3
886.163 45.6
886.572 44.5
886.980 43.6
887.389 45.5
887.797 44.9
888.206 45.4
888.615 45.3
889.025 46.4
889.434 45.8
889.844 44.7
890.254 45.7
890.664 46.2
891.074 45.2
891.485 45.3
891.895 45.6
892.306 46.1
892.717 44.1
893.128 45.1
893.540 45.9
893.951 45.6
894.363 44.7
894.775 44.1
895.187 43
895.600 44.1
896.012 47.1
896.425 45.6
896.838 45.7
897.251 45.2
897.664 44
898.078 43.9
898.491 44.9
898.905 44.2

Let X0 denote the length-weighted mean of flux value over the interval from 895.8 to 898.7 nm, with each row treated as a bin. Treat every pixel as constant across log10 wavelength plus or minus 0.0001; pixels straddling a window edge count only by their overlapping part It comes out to 45.2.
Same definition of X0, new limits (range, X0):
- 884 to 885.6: 45.9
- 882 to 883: 45.1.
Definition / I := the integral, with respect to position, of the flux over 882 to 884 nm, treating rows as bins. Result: 92.0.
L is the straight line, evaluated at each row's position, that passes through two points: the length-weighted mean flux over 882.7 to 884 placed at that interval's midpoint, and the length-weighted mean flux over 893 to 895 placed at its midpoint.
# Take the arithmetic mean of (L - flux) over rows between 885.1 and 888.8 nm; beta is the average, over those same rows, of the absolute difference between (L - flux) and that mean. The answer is 0.68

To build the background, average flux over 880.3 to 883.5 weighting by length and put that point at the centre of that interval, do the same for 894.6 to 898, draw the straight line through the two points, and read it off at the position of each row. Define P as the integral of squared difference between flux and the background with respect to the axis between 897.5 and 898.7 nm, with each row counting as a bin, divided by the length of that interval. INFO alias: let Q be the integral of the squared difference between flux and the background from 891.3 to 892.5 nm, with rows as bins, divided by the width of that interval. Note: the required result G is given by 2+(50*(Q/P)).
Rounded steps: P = 0.5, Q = 1.0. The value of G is 96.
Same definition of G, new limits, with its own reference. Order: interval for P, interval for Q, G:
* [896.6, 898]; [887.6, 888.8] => 34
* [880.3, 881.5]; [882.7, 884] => 16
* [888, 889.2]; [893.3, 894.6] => 27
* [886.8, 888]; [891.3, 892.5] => 84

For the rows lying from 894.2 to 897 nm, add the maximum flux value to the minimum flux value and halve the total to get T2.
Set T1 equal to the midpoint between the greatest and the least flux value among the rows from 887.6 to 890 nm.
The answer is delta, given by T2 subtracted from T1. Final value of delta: 0.50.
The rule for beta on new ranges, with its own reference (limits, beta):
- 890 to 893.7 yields 0.46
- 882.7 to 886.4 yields 0.87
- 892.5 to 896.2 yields 0.93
